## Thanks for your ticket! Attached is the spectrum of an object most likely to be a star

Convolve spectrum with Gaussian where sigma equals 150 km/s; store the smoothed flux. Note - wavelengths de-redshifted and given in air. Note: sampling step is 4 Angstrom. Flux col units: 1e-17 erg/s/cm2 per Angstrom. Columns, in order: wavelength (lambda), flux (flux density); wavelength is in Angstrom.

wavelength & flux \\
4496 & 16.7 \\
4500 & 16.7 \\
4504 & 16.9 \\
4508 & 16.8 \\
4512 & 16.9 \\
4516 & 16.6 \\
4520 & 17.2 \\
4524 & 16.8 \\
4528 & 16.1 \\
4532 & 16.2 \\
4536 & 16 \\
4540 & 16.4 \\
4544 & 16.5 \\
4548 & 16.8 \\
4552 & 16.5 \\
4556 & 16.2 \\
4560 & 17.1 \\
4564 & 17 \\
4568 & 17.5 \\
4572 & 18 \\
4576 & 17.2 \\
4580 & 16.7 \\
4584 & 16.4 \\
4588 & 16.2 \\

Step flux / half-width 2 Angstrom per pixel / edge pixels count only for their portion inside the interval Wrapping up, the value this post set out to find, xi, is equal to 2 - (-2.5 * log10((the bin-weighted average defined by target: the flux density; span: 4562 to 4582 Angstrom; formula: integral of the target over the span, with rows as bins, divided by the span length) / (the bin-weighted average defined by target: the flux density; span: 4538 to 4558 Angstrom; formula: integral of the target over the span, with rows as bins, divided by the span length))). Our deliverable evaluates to 2.05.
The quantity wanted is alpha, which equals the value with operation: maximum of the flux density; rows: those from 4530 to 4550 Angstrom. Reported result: 16.8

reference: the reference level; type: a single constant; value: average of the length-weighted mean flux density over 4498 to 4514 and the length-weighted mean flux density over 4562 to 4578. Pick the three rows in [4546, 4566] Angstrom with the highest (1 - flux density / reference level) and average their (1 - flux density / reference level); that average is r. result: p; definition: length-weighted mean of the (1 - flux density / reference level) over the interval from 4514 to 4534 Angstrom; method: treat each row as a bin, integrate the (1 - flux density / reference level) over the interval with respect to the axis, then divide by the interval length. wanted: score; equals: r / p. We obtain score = 1.1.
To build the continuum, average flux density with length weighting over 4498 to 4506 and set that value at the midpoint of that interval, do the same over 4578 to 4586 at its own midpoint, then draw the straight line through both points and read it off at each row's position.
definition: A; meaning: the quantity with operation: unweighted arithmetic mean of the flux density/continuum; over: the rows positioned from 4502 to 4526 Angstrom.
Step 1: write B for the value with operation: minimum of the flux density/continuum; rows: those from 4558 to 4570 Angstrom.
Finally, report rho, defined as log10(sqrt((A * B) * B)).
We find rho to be 0.012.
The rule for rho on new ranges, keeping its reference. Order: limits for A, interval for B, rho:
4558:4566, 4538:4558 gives -0.006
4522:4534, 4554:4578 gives -0.016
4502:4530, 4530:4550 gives -0.018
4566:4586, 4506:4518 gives 0.004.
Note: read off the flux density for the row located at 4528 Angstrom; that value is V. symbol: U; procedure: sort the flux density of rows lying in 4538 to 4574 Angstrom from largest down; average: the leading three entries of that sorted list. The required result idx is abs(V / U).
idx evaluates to 0.92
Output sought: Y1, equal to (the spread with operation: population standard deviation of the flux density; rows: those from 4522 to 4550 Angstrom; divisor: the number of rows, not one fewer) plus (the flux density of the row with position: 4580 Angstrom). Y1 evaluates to 17.0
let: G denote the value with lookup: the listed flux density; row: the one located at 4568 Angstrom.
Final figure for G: 17.5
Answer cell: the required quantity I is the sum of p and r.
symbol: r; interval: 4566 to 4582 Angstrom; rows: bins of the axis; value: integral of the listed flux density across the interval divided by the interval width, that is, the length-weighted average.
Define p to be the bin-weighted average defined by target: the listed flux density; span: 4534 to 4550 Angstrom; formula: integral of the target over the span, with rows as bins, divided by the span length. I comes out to 33.8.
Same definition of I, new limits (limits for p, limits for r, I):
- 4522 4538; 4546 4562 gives 32.9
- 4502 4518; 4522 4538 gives 33.1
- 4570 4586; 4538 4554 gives 33.6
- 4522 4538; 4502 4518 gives 33.1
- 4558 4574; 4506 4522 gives 34.3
